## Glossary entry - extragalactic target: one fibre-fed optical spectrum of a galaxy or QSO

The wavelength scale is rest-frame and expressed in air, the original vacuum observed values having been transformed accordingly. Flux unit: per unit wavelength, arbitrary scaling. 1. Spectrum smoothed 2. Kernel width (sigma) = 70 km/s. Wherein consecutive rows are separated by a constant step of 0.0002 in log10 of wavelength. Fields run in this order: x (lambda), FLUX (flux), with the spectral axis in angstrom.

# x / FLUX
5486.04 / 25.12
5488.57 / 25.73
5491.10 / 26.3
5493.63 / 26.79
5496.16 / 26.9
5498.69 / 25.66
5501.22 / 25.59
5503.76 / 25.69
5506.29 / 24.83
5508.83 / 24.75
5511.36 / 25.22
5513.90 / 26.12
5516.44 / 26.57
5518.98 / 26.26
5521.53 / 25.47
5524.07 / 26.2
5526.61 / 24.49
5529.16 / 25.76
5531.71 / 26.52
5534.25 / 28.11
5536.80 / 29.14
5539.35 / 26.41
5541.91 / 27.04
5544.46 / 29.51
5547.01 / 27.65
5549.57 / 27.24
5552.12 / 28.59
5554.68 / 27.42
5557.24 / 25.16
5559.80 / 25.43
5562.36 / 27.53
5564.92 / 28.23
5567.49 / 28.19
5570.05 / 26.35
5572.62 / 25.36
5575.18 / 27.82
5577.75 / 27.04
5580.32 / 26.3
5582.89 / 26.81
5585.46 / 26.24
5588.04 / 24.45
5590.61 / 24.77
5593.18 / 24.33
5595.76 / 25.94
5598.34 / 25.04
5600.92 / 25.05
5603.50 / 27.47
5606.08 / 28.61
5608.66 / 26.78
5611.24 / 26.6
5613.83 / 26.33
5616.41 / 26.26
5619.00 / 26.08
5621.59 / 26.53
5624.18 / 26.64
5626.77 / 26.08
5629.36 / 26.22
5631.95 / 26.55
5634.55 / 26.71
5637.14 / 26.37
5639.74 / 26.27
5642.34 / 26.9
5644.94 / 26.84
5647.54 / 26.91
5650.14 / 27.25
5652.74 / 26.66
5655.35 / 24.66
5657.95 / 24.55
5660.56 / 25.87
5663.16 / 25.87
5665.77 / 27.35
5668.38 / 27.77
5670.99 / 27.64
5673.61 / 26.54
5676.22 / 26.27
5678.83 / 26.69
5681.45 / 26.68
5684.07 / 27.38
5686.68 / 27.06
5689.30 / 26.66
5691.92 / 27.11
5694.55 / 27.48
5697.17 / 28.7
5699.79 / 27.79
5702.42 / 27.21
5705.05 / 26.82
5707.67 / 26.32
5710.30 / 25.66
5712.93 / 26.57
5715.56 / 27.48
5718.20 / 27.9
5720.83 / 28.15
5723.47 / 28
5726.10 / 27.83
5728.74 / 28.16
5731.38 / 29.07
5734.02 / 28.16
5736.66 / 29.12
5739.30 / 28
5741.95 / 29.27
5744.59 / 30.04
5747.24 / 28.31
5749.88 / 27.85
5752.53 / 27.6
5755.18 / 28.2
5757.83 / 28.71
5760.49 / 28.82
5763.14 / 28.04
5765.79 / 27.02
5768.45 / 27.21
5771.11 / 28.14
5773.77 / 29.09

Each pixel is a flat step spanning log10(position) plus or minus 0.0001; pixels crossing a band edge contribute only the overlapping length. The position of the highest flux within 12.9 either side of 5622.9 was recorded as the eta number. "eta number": 5634.55 angstrom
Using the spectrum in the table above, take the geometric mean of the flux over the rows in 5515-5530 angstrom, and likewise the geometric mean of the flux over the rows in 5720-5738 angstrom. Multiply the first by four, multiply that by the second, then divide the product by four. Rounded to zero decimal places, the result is 731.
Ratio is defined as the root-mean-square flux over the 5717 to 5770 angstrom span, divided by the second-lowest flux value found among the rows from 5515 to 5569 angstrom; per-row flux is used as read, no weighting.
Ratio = 1.12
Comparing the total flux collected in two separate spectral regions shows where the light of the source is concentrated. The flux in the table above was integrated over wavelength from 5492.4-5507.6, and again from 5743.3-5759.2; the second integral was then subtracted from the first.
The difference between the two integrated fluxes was -58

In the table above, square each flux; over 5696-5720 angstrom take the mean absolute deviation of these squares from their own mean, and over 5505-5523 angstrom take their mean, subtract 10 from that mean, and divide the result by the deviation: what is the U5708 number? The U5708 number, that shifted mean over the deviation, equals 16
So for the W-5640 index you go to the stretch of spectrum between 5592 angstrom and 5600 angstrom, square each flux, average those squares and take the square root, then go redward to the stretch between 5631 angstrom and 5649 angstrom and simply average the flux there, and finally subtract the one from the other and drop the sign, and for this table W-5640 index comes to 1.54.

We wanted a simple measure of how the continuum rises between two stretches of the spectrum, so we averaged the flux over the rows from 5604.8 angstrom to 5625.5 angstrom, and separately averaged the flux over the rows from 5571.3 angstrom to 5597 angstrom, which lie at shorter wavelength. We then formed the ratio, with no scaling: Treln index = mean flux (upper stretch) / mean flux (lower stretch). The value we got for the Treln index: 1.03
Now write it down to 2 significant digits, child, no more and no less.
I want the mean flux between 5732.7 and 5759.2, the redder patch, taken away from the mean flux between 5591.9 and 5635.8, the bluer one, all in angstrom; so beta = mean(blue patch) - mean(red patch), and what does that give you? -2.2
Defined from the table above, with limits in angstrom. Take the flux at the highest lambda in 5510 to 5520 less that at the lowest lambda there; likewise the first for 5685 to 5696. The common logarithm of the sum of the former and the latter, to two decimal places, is 0.16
